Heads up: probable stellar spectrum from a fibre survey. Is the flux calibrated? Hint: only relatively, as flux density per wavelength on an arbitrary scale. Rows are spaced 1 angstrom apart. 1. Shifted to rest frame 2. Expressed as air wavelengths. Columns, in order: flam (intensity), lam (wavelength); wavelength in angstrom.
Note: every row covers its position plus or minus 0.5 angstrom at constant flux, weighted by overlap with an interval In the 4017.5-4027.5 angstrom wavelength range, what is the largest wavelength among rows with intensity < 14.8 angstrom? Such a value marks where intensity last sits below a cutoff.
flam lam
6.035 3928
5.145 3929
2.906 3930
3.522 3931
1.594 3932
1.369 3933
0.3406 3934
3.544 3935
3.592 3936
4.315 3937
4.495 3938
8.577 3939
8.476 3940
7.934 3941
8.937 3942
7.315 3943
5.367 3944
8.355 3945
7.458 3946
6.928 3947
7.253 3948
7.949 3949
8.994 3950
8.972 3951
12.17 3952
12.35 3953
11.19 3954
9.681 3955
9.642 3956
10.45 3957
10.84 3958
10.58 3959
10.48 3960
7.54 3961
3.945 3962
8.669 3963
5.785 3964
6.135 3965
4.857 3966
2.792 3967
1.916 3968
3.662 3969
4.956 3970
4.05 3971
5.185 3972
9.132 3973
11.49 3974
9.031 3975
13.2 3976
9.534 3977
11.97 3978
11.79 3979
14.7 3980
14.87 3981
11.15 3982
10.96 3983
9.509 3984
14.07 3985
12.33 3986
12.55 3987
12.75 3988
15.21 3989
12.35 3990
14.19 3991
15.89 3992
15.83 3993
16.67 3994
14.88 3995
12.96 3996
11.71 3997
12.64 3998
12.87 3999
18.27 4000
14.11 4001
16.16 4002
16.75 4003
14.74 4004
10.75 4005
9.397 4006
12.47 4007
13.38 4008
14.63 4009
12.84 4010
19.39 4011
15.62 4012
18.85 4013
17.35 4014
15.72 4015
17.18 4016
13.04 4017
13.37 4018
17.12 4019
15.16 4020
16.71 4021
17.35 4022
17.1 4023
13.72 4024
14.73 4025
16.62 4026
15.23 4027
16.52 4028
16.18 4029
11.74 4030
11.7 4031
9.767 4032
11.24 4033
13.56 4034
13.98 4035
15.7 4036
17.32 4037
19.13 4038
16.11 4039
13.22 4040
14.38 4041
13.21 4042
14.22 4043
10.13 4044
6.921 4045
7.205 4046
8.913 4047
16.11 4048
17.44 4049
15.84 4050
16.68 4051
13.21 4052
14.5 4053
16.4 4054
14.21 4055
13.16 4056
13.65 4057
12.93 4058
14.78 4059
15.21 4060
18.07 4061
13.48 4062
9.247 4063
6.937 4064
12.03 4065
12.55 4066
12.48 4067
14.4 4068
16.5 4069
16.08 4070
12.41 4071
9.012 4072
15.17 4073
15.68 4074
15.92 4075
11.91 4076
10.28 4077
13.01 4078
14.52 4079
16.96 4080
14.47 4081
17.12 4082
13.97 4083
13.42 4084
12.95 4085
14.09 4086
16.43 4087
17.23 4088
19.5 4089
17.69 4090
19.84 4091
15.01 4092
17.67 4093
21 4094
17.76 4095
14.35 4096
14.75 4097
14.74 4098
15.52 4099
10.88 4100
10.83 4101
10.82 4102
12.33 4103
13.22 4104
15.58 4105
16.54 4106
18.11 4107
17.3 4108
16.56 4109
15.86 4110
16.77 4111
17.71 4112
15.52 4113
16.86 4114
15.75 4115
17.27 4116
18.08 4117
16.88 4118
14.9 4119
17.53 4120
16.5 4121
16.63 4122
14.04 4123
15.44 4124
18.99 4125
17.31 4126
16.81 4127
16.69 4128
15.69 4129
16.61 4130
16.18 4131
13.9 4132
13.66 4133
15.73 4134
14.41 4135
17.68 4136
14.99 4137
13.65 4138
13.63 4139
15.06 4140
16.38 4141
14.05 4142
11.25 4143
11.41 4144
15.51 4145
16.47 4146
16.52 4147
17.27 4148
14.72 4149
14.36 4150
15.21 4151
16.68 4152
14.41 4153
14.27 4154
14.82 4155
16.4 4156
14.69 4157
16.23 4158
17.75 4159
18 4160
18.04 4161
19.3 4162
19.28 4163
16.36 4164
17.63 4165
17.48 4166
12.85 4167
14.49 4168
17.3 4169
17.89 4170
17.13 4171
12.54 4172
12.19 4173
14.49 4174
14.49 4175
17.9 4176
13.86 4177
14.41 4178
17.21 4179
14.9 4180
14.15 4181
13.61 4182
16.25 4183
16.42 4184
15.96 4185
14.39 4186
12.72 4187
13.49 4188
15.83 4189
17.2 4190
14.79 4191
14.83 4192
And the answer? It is 4025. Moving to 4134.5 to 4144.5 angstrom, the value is 4144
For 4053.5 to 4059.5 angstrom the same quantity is 4059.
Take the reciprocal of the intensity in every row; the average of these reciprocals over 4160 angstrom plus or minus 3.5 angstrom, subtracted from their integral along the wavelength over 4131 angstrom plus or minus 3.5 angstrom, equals 0.40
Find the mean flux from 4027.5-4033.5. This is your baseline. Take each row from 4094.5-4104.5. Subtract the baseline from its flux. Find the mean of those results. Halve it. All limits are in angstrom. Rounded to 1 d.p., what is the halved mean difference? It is 0.3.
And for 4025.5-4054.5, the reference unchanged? 0.5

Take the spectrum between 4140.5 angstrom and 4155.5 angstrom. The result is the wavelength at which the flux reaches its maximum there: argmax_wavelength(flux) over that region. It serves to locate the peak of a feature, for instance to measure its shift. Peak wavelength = 4148 angstrom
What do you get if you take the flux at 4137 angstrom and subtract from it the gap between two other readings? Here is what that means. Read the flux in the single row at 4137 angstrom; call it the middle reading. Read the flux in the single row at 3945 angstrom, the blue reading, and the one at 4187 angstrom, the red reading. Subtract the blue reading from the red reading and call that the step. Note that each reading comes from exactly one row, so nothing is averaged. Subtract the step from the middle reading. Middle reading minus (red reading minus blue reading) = 10.6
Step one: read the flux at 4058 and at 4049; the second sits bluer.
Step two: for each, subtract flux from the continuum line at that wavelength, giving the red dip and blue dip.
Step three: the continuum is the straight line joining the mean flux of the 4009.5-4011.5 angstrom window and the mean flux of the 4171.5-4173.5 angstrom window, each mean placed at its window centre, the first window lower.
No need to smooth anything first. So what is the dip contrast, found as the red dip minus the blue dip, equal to 4.3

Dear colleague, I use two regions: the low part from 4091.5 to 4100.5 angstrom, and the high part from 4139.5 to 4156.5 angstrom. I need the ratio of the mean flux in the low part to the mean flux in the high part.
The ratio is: 1.05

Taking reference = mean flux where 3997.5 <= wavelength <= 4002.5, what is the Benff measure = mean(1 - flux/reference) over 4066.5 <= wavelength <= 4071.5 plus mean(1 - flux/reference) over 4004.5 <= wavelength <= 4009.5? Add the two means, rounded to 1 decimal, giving 0.2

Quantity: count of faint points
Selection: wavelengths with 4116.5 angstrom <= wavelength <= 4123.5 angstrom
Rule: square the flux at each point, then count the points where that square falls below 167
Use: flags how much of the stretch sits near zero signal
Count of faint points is 0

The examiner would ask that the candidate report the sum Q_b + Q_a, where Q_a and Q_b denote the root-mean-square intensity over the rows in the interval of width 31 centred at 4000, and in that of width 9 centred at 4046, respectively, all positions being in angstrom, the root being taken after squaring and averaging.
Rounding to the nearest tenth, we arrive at 27.4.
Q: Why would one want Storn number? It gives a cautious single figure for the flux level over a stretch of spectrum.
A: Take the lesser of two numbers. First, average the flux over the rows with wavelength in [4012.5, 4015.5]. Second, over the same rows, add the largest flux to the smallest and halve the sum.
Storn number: 17.3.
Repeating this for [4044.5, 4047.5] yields 7.7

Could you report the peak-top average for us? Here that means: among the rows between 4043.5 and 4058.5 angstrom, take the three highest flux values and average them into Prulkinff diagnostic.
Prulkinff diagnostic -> 16.8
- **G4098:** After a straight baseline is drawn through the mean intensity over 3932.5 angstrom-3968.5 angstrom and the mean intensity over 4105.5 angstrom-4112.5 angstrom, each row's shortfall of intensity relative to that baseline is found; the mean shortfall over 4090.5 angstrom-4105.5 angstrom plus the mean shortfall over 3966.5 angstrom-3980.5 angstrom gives 1.9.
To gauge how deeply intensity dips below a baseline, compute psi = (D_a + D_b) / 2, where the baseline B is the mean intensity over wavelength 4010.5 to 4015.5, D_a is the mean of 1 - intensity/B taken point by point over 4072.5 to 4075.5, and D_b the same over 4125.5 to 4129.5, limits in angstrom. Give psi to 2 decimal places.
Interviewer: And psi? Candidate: 0.07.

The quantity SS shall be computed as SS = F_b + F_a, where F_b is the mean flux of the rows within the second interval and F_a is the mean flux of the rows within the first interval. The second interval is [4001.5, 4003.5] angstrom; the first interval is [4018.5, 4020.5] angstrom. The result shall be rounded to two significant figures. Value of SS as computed 33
